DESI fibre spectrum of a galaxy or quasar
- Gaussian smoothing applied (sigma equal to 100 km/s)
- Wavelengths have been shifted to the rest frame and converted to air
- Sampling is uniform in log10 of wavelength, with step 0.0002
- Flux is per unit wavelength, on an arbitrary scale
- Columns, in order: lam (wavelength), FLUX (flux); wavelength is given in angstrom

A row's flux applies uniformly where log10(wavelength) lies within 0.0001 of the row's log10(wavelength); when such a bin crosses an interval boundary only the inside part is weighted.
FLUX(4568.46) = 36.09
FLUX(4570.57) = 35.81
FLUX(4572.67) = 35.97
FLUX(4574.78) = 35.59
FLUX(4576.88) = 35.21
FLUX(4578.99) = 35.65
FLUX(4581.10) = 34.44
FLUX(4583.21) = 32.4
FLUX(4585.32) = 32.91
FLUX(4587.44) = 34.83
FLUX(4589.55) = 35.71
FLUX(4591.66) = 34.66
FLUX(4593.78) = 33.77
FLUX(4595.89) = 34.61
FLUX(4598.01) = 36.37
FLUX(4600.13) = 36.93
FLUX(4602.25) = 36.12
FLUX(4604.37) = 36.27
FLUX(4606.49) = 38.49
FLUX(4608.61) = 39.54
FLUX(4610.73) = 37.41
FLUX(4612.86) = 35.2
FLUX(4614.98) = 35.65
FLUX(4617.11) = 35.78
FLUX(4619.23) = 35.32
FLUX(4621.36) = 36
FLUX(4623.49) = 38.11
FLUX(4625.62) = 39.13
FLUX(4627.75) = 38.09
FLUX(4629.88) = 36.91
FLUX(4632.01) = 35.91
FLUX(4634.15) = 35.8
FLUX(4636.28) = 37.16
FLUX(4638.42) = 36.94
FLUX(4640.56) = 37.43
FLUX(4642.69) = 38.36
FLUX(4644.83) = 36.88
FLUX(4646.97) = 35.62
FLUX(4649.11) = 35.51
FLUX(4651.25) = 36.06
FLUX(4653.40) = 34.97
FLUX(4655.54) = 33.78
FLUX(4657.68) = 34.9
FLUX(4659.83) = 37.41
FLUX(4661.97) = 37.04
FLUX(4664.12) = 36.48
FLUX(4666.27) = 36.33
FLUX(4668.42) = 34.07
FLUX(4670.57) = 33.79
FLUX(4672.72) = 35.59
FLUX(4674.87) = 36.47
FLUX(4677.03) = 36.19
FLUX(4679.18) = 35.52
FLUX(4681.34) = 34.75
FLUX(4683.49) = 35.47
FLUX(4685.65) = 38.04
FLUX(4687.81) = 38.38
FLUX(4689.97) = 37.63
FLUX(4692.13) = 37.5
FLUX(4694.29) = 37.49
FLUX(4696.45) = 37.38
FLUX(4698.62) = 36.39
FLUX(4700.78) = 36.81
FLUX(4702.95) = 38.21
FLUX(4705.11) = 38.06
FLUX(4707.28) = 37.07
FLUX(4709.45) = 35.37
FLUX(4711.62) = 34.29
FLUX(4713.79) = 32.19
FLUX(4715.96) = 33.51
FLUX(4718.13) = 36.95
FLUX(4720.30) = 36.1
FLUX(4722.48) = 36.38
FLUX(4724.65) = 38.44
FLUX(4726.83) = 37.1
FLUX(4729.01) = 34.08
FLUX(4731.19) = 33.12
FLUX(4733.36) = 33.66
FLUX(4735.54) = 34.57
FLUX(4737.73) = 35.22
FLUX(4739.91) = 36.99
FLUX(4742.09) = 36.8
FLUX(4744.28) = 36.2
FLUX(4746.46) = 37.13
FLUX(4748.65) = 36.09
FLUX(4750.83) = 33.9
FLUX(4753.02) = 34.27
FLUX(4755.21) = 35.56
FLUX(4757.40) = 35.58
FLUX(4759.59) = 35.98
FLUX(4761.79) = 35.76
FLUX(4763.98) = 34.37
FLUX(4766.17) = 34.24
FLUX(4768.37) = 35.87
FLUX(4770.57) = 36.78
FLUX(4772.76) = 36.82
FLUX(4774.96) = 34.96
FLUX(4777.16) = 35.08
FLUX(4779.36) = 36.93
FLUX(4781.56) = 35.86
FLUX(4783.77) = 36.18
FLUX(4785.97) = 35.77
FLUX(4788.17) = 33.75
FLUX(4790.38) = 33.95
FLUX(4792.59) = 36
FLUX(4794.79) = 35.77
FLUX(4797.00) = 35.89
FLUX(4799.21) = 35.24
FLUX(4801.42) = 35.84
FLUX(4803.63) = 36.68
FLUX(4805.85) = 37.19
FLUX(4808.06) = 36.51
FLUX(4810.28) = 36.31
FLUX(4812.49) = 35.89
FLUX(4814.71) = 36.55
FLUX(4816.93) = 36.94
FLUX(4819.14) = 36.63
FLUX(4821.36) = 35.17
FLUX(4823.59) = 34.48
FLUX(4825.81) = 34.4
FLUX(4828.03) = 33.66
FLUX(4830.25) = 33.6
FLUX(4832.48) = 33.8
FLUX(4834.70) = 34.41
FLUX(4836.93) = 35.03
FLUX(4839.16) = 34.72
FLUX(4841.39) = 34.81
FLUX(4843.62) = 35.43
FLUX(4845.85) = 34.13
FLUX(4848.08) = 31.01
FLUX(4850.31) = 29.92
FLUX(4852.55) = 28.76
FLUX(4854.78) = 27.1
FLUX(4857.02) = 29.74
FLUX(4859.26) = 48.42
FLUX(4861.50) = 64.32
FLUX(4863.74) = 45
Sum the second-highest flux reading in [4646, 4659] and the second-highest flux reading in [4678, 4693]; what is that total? 73.7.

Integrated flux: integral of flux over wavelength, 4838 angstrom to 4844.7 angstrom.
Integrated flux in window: 234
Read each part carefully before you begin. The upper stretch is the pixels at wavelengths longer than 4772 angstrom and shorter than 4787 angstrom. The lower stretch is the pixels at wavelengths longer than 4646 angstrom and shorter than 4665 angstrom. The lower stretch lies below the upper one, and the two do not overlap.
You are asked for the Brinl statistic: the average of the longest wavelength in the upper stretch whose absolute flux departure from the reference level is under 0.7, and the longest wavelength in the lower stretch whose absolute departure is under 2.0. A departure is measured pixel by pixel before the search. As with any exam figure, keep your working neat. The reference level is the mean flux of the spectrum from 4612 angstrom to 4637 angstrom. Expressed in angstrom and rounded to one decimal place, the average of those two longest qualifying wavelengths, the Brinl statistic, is 4723.9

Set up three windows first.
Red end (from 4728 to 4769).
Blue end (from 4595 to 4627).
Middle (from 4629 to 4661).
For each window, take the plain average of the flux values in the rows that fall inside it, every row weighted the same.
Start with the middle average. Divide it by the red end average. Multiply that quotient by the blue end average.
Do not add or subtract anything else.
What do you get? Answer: 37.8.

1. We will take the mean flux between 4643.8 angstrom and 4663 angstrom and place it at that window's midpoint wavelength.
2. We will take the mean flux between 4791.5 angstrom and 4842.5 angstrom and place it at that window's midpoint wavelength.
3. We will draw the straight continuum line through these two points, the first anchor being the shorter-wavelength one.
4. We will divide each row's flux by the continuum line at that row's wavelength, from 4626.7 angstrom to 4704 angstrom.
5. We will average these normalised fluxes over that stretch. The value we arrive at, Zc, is 1.02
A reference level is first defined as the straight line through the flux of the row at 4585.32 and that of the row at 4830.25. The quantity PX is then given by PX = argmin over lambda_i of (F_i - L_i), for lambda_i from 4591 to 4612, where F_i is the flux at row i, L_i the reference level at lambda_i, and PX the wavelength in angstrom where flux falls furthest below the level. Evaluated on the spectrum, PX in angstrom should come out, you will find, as 4593.78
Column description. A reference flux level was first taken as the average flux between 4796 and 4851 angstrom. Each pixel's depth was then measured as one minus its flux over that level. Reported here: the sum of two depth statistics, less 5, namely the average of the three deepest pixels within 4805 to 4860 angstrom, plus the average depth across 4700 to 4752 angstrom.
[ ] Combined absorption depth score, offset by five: -4.84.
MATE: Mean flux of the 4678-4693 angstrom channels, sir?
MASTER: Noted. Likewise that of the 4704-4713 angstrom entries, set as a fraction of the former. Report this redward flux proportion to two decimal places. 0.98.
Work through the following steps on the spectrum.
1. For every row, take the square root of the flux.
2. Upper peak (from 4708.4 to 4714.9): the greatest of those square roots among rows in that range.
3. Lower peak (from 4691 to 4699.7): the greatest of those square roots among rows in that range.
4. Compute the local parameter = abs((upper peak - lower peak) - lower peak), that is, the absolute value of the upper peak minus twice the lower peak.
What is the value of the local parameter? 6.30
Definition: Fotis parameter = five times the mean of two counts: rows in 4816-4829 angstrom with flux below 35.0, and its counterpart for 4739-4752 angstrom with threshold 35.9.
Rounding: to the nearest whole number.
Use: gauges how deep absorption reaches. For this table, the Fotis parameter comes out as 10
